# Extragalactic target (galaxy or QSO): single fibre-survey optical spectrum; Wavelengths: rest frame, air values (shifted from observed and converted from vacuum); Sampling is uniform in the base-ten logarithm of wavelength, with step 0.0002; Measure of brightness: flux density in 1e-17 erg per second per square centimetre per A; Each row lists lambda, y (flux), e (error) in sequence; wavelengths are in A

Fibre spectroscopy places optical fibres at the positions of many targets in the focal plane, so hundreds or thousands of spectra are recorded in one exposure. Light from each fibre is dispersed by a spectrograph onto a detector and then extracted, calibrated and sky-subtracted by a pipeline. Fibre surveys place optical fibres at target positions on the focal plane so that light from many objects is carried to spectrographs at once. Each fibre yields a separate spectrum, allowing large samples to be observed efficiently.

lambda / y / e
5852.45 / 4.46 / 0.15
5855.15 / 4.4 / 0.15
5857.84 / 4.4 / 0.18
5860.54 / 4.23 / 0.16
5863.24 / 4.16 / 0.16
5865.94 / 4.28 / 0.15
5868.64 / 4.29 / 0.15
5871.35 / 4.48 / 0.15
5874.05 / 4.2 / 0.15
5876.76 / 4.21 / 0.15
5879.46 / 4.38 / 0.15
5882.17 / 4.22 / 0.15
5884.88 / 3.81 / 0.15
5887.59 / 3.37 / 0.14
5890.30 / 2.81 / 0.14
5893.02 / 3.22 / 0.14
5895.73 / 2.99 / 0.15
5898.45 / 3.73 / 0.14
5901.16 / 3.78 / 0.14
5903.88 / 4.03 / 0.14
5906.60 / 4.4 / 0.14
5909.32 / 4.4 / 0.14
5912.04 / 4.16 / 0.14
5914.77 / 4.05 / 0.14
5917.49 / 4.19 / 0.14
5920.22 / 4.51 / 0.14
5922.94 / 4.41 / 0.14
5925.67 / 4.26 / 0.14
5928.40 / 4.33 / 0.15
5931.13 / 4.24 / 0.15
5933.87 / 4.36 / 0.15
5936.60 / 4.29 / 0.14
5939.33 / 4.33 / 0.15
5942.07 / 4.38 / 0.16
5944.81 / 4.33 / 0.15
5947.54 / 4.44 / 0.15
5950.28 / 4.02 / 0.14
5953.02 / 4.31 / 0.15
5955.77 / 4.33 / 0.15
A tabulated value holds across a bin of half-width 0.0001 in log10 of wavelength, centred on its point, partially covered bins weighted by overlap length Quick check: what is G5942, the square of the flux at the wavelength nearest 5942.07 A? 19.2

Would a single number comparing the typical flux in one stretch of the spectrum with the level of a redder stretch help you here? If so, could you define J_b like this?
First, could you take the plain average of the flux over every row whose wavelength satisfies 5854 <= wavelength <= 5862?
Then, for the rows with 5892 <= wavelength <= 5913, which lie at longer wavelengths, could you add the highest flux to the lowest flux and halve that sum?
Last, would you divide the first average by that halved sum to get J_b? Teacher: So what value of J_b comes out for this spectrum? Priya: 1.18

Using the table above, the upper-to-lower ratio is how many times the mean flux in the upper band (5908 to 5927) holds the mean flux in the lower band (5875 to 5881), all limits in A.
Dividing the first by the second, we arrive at 1.00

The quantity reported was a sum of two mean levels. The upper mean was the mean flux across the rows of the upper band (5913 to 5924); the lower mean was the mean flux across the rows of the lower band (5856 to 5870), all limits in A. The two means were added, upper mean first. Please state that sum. 8.56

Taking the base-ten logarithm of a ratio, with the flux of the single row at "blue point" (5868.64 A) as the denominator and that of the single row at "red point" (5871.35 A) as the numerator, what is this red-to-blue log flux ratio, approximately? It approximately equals 0.019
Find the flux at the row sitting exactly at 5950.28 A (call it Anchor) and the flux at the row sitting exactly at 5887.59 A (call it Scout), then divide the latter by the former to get 0.84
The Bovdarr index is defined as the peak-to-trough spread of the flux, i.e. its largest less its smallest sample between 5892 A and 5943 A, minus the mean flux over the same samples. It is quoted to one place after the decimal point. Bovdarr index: -2.6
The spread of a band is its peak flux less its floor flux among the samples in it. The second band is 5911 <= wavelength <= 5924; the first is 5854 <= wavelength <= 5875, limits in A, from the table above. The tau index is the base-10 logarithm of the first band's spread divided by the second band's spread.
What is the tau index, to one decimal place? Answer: -0.2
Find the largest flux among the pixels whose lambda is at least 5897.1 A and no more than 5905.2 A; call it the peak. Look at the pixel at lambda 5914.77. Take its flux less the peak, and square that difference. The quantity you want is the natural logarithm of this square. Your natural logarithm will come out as -7.8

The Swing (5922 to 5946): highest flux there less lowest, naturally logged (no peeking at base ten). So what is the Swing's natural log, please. -1.8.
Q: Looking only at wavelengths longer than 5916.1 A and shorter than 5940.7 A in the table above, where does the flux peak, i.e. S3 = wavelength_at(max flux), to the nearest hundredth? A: 5920.22 A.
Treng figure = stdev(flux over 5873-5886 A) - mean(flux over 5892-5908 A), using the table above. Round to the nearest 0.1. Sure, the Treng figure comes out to -3.5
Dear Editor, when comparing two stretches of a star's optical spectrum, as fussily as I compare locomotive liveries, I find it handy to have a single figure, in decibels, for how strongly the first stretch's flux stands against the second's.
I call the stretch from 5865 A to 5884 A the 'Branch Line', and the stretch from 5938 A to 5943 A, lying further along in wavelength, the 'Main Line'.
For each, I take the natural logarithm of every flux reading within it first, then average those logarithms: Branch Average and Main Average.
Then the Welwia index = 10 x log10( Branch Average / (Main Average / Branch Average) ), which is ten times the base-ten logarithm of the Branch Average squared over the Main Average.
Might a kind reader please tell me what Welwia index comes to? 1.6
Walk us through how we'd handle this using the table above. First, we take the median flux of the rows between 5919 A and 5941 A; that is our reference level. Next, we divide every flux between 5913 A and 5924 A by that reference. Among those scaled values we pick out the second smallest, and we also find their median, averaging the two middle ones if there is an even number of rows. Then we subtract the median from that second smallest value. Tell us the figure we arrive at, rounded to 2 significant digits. -0.025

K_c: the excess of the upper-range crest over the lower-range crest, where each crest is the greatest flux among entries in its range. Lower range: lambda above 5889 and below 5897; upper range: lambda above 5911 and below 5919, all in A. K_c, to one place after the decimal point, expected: 1.0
